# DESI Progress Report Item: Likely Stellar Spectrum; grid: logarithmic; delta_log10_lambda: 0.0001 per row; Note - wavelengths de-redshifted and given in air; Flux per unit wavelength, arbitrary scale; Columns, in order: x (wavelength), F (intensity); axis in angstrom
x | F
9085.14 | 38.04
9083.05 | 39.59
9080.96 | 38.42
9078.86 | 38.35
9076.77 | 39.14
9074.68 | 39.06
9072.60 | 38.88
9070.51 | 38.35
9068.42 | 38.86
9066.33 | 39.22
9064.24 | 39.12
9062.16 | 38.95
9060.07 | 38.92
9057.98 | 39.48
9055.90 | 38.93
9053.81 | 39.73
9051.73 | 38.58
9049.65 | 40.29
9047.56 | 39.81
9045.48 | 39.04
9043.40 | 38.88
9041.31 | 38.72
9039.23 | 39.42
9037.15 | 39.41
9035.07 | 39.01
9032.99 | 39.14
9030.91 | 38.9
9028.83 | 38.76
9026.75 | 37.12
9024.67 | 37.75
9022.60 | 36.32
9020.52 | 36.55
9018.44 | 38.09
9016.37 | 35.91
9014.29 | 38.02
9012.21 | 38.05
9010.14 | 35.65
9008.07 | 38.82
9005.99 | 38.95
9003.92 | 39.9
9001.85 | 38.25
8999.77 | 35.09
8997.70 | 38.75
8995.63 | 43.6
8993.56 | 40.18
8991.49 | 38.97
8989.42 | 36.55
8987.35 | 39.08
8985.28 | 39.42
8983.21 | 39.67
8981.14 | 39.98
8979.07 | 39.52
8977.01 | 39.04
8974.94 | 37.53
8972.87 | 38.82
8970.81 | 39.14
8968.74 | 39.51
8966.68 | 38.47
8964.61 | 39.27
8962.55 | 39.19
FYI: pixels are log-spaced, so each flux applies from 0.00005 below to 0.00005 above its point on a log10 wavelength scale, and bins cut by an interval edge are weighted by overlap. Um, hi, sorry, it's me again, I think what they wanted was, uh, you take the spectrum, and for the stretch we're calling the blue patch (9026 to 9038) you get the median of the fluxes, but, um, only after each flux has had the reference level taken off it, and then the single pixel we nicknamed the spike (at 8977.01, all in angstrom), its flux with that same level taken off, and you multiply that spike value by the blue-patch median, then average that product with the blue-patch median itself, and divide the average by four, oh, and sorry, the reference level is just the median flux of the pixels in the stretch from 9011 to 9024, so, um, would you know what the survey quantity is 0.58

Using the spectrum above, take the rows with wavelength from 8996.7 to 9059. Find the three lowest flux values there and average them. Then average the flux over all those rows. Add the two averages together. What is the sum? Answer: 73.9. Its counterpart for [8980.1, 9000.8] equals 75.9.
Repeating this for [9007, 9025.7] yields 73.2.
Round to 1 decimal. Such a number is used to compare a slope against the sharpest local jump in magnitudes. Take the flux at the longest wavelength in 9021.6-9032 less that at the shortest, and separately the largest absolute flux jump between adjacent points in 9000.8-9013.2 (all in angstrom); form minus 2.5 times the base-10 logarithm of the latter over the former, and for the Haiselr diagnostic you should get -0.2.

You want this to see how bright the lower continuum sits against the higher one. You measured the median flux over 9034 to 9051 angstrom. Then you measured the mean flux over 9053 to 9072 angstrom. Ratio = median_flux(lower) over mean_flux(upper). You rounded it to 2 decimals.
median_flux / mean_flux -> 1.00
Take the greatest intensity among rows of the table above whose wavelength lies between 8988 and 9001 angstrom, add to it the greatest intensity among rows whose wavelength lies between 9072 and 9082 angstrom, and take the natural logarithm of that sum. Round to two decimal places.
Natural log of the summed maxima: 4.42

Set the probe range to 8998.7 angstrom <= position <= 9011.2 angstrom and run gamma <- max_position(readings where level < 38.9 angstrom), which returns 9010.14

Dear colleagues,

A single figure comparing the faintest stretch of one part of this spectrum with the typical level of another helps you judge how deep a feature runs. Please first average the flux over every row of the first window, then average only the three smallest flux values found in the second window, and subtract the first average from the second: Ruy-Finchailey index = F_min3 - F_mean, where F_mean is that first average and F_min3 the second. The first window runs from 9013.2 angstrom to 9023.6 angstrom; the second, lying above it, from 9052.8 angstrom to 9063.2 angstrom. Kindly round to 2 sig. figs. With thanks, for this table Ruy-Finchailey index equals 2.0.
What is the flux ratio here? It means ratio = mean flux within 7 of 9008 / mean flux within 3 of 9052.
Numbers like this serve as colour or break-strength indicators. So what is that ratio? 0.97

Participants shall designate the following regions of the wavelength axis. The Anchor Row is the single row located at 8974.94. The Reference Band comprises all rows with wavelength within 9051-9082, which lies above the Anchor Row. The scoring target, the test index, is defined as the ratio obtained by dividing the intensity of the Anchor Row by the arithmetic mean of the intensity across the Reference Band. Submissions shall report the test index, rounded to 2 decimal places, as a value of 0.96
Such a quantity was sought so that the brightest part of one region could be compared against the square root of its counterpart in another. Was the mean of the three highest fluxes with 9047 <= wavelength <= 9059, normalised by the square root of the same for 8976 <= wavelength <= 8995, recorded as 6.32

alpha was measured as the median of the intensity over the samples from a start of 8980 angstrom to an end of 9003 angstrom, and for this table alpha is 39.1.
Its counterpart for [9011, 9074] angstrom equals 38.9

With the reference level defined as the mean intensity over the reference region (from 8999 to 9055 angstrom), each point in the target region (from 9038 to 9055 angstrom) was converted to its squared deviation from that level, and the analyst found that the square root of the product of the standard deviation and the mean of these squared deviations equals 1.3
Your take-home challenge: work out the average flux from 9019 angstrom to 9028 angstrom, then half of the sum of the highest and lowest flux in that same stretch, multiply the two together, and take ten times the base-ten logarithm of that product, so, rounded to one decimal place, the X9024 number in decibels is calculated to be 31.4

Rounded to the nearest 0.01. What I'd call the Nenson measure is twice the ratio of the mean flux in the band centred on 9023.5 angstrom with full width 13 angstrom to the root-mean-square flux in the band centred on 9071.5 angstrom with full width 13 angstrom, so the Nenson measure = 1.92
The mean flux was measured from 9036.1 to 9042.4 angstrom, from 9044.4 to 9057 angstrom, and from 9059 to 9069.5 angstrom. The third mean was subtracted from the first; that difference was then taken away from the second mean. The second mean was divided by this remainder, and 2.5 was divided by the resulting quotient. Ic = 2.49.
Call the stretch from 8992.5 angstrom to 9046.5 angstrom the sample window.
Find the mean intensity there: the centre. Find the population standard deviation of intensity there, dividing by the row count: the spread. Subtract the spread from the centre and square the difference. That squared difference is 1349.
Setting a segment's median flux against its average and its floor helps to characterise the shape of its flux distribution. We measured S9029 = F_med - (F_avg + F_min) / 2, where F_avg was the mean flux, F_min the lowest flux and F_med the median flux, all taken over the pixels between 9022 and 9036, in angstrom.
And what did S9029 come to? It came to 1.5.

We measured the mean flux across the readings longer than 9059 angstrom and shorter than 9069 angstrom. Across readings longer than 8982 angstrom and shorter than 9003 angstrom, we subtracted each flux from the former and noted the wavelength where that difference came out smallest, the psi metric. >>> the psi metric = 8995.63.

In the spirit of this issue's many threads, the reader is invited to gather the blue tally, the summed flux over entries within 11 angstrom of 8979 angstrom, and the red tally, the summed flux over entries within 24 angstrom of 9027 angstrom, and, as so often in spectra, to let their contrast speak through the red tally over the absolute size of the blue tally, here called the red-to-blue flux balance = 2.1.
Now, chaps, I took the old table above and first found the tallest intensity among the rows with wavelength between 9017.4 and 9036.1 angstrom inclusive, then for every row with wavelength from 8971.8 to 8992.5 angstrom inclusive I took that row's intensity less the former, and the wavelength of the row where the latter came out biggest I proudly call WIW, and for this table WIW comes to 8981.14 angstrom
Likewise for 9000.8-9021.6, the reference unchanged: 9003.92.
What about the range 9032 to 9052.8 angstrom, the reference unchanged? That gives 9049.65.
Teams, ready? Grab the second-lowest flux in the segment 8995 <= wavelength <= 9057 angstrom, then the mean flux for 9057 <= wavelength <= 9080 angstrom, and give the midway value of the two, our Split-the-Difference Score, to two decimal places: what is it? 37.29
